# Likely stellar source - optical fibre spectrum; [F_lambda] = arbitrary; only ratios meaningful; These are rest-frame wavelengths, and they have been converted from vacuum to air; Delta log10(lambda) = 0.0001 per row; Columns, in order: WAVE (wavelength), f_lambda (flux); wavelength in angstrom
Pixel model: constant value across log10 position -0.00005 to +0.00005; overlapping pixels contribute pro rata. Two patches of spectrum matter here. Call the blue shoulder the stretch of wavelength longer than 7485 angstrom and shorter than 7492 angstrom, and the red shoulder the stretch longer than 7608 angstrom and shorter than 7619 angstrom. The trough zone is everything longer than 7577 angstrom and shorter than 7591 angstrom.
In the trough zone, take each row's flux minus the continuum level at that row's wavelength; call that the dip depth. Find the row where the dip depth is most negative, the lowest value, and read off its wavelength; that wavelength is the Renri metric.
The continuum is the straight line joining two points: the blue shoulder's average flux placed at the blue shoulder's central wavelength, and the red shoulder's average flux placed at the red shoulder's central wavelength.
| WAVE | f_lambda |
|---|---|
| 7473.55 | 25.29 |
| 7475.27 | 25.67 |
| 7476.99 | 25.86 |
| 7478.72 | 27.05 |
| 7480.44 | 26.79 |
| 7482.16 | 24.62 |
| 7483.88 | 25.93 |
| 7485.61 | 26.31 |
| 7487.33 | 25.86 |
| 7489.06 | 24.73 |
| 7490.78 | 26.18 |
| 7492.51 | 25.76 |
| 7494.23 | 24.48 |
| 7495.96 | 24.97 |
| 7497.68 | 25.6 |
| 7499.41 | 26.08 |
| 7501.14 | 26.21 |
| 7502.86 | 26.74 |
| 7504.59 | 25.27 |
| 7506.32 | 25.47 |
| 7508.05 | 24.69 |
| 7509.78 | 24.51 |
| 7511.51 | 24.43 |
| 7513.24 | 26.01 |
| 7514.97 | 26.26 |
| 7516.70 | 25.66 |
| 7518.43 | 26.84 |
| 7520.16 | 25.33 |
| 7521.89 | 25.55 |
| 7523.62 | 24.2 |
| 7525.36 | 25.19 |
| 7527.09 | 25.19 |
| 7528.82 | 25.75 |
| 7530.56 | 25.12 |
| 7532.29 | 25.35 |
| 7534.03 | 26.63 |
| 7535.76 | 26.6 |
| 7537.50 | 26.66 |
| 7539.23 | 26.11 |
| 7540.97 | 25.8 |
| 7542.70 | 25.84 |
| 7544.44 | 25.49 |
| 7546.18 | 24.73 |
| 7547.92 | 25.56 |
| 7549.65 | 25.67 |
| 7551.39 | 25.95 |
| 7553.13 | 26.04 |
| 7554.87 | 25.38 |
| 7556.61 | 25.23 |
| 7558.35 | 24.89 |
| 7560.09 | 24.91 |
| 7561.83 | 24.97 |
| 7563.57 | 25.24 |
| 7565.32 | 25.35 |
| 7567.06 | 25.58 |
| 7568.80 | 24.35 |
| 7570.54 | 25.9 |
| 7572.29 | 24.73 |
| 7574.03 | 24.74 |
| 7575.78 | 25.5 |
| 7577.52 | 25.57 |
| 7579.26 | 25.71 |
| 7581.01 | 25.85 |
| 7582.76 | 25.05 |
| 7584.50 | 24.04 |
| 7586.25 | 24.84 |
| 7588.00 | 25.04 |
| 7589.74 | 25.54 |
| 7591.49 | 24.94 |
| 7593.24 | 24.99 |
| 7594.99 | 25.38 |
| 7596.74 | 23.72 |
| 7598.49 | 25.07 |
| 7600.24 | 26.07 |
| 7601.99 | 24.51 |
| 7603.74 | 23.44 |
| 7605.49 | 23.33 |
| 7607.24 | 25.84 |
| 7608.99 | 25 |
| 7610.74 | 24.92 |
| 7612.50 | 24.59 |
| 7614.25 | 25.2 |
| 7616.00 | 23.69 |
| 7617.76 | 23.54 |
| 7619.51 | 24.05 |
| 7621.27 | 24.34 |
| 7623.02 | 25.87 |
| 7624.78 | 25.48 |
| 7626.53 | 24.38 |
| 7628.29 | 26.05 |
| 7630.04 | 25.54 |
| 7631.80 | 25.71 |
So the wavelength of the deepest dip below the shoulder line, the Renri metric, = 7584.50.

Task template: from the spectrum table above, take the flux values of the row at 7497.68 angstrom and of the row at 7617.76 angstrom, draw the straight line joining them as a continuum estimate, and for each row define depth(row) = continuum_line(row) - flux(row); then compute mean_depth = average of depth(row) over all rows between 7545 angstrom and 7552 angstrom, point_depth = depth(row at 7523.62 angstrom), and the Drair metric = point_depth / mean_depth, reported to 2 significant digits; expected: -1.3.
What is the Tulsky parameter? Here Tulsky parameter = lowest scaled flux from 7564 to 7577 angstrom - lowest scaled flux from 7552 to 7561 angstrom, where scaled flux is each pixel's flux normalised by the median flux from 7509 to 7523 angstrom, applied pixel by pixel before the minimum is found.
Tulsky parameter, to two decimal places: -0.02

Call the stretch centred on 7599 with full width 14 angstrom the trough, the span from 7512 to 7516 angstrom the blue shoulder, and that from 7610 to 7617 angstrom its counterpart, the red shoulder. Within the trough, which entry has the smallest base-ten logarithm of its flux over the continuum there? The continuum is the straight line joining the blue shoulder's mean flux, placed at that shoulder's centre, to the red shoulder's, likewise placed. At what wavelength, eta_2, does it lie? 7605.49 angstrom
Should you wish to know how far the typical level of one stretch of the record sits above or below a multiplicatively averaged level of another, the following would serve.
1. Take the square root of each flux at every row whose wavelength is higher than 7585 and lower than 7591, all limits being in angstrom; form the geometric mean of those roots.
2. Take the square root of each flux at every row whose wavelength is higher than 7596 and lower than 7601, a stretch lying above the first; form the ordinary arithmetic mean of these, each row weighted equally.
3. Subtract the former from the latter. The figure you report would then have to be -0.019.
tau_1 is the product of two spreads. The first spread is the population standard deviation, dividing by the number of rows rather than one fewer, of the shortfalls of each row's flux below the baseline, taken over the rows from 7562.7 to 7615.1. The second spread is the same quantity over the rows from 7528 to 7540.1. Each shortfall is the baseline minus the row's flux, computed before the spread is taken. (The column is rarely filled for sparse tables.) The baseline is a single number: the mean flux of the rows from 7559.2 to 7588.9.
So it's 0.41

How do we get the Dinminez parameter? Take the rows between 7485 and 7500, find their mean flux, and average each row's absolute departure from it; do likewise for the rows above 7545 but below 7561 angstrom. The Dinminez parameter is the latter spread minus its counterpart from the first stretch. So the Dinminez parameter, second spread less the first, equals -0.2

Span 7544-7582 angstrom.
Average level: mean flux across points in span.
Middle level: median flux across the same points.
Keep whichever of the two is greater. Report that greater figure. 25.4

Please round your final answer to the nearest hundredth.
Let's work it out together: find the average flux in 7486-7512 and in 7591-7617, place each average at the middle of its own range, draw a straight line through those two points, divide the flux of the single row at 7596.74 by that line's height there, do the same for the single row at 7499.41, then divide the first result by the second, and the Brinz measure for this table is 0.93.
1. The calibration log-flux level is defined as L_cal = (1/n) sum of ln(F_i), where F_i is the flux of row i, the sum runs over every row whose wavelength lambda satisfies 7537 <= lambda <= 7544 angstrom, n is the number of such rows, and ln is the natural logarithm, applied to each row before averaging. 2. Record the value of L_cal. 3.26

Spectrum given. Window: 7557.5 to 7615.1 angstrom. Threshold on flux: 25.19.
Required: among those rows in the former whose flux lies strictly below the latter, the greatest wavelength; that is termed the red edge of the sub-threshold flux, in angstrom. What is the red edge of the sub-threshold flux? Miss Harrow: 7612.50 angstrom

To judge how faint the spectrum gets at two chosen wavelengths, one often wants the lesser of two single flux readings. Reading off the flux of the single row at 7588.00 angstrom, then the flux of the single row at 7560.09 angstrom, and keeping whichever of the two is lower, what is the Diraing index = 24.9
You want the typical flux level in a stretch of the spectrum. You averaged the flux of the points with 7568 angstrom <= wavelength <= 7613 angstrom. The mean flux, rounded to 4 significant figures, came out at 24.95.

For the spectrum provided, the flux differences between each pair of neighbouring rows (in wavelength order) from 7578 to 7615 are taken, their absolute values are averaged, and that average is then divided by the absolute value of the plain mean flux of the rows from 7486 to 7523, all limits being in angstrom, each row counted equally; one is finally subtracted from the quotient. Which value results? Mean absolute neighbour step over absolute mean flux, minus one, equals -0.969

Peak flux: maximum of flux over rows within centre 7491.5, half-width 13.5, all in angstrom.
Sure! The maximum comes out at 27.05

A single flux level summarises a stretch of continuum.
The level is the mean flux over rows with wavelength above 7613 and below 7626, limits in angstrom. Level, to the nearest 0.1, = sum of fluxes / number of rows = 24.6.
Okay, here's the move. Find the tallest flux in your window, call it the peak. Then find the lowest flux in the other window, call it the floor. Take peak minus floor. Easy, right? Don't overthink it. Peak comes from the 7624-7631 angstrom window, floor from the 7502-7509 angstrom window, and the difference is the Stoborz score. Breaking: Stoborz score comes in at 1.4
